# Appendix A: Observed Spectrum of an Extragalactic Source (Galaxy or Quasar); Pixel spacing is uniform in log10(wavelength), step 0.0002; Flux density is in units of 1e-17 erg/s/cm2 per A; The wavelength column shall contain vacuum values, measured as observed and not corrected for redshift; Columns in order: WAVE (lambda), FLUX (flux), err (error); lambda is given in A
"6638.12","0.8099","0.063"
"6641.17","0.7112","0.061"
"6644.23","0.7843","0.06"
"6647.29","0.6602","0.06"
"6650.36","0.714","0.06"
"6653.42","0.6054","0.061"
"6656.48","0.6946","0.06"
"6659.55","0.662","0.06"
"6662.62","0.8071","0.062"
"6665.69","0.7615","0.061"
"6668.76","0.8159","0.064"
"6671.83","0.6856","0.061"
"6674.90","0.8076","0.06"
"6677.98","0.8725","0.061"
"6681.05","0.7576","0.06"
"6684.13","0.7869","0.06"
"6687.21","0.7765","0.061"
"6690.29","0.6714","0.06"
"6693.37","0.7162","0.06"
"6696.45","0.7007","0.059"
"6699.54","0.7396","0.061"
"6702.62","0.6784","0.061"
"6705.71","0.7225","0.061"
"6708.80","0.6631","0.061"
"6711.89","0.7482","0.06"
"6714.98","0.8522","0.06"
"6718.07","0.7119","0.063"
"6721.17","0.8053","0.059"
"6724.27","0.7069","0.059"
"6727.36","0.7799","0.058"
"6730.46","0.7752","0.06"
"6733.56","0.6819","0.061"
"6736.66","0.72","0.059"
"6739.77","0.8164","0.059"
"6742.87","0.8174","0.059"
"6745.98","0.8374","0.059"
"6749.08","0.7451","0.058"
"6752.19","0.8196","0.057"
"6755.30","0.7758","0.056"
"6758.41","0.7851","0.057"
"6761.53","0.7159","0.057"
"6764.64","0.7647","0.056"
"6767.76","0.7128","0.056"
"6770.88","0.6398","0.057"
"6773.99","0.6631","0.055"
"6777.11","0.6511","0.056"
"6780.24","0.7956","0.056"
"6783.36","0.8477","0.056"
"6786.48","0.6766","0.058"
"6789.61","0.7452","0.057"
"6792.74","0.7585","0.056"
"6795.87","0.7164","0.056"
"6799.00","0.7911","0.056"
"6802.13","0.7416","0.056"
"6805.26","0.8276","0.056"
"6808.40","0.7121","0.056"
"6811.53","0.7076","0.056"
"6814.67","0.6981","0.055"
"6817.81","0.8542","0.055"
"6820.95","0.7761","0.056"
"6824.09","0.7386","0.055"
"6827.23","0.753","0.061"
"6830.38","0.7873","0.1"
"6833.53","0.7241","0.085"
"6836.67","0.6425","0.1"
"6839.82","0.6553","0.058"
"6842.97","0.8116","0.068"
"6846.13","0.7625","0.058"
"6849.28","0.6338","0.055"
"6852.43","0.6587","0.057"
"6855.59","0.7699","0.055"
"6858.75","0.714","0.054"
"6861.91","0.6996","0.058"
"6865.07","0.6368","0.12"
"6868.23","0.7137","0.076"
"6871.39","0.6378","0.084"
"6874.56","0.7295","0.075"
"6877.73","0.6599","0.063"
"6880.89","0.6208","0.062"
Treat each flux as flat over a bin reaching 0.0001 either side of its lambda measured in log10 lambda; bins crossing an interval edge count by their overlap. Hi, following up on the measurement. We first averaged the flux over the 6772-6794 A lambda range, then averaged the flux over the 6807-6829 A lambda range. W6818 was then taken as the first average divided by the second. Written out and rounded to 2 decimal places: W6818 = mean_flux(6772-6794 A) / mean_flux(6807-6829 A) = 0.98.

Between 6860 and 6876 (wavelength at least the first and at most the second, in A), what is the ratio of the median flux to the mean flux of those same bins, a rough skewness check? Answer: 1.02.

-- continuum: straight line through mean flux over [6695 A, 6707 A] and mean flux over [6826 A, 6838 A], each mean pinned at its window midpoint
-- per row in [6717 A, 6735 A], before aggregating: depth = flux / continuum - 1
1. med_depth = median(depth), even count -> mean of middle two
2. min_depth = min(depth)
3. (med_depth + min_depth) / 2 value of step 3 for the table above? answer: -0.001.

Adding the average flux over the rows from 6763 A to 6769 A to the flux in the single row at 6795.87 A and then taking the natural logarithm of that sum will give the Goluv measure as 0.38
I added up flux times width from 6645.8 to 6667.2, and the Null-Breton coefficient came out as 15.0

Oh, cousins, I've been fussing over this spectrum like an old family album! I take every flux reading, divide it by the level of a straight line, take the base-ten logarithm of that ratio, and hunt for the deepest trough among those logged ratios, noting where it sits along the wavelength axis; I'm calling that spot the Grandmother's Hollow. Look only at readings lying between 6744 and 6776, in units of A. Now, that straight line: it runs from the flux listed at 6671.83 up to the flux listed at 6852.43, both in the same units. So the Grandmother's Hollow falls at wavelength 6770.88 A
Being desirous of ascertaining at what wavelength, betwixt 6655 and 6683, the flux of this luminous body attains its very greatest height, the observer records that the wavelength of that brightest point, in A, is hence 6677.98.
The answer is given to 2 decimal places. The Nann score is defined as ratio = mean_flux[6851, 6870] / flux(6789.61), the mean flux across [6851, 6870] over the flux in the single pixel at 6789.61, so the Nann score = 0.94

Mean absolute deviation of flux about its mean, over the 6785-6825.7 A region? 0.0400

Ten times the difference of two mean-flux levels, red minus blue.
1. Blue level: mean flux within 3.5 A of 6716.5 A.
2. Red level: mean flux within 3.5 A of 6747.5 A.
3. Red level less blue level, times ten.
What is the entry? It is 0.1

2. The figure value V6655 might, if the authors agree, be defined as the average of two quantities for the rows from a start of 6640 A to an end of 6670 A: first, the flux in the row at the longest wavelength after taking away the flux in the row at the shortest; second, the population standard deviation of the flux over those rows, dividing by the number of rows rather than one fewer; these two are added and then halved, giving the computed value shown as 0.085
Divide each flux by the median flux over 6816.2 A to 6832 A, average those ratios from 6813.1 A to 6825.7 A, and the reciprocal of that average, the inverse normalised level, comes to 1.01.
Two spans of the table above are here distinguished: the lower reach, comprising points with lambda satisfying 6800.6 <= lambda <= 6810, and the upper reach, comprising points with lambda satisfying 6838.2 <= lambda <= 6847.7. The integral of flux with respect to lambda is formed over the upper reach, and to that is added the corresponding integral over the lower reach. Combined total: 14.2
